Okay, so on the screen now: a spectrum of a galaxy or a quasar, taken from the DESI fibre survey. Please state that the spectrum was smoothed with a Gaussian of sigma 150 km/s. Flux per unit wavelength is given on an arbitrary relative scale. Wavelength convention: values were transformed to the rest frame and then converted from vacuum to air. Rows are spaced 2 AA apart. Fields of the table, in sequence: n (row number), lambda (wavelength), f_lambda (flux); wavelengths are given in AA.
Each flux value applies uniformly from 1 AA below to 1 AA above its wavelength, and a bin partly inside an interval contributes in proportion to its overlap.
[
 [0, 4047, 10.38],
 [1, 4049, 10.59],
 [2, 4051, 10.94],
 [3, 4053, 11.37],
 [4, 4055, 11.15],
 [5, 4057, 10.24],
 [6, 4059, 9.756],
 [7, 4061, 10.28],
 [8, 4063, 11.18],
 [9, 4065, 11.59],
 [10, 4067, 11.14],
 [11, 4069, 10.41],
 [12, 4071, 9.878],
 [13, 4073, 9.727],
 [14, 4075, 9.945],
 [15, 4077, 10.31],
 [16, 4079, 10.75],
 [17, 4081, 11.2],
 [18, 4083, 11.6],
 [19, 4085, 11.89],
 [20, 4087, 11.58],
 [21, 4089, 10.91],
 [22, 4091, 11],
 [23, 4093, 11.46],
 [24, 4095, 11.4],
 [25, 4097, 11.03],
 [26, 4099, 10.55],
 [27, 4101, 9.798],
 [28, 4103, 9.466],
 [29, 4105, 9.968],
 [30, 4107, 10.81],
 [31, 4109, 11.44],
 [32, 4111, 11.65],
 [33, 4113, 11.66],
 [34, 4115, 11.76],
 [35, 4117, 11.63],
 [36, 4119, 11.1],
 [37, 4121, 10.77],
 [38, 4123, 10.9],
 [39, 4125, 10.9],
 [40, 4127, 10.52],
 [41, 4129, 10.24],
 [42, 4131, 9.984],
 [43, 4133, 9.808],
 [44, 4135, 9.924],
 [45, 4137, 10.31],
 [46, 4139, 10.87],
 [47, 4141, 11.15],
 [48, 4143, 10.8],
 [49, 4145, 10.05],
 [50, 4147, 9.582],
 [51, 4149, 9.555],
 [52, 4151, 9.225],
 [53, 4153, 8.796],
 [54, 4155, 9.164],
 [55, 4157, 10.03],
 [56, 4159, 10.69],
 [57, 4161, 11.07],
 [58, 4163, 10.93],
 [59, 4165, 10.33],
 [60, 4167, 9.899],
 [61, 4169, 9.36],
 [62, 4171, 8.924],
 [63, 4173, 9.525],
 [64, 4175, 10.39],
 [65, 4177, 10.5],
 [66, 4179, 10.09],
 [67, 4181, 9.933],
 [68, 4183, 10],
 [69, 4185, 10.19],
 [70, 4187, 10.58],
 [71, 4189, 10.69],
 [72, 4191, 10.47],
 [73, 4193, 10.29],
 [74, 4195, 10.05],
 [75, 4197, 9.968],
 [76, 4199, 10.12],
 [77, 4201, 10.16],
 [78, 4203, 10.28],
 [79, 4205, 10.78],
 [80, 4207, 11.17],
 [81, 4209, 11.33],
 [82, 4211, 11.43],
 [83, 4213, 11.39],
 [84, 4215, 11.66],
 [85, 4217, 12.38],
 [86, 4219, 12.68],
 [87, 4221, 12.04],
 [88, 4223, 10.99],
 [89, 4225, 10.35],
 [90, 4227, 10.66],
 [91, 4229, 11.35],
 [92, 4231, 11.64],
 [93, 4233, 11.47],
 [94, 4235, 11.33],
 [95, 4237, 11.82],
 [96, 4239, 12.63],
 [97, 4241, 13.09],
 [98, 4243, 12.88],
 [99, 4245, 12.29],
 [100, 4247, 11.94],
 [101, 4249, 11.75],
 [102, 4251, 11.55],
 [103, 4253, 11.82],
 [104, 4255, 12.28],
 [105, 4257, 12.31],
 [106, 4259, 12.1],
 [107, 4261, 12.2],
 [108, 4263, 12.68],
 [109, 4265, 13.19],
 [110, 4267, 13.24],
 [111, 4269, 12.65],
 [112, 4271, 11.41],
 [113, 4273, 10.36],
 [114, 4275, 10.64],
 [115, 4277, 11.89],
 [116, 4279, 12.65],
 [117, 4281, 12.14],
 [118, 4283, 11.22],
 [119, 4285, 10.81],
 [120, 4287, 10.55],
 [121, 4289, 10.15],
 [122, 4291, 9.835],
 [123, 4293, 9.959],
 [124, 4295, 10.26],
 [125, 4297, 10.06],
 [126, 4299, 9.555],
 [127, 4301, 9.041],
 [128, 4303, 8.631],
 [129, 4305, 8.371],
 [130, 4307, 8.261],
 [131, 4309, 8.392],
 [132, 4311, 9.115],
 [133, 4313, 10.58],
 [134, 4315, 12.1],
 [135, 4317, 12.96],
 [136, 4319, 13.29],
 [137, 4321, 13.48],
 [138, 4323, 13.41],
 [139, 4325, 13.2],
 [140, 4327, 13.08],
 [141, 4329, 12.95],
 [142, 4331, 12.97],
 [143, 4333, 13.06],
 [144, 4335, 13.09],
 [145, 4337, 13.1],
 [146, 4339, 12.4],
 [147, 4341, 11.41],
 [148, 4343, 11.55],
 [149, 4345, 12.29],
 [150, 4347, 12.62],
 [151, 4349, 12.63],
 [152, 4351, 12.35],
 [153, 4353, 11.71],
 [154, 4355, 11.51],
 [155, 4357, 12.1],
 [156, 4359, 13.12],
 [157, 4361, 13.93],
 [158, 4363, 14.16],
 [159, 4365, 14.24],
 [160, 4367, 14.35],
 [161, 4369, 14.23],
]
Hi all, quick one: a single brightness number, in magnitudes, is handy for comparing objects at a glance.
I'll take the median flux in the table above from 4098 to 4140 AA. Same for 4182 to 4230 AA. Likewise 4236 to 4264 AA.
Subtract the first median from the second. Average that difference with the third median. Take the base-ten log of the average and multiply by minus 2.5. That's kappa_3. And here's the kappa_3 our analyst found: -1.96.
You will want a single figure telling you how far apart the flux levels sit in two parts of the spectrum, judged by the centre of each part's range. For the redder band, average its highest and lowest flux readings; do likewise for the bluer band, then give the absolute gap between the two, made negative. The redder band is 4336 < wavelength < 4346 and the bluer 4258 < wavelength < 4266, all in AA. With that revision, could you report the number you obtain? -0.4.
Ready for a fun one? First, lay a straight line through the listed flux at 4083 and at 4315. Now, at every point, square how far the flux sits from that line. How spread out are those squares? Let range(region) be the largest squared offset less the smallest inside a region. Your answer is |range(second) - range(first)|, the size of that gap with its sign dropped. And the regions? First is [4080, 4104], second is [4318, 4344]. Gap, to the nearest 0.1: 2.9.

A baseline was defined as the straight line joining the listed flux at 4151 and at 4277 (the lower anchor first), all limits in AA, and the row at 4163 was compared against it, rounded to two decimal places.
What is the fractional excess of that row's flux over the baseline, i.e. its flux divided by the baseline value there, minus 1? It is 0.15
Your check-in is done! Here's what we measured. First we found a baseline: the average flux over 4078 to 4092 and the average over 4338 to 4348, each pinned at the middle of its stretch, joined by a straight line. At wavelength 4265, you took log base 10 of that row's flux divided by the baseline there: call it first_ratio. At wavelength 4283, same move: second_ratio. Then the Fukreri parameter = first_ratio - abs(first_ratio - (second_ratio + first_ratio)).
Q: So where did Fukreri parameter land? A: 0.02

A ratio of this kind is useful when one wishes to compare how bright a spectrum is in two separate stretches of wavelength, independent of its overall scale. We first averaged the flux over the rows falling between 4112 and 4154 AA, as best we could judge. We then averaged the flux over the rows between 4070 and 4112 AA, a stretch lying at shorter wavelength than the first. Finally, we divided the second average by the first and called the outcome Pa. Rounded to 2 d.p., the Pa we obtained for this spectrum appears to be 1.03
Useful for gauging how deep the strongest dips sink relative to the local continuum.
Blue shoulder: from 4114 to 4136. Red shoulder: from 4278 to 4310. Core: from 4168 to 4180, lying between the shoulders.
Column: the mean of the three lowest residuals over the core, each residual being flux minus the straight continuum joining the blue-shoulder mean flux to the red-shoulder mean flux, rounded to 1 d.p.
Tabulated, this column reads -1.2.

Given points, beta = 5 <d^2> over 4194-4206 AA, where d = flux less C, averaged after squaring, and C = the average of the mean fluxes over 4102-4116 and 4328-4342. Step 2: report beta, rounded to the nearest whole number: 13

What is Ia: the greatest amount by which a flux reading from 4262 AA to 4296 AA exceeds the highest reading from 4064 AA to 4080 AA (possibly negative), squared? 2.7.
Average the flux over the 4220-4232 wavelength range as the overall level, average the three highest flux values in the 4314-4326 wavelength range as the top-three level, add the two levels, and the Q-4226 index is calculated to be 24.6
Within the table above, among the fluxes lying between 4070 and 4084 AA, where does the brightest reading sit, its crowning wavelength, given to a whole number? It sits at 4083 AA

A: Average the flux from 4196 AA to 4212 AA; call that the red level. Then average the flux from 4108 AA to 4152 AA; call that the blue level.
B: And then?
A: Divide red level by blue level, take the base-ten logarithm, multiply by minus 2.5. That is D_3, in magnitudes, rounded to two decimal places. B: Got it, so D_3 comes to 0.00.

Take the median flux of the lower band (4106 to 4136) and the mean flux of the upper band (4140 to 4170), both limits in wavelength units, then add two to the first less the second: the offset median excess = 2.9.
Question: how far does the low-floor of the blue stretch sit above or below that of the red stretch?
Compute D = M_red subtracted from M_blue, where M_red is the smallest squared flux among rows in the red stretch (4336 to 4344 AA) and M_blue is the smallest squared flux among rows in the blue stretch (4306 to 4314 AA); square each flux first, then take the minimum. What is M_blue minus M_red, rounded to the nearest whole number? -62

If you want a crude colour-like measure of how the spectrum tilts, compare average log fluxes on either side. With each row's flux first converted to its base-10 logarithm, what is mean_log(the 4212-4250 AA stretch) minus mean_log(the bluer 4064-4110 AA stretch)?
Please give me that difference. 0.04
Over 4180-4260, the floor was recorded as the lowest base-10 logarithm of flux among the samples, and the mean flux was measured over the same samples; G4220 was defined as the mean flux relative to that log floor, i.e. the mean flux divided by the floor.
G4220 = 11.3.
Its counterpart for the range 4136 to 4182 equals 10.6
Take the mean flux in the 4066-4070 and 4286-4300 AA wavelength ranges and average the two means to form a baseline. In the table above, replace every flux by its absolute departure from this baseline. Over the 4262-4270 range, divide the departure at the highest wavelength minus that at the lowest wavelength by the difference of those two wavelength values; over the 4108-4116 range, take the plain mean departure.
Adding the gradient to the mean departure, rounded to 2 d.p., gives 1.21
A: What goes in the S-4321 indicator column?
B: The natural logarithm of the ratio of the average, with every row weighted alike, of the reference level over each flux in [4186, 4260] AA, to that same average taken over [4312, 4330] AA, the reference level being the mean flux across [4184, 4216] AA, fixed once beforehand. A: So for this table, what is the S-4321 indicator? 0.12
